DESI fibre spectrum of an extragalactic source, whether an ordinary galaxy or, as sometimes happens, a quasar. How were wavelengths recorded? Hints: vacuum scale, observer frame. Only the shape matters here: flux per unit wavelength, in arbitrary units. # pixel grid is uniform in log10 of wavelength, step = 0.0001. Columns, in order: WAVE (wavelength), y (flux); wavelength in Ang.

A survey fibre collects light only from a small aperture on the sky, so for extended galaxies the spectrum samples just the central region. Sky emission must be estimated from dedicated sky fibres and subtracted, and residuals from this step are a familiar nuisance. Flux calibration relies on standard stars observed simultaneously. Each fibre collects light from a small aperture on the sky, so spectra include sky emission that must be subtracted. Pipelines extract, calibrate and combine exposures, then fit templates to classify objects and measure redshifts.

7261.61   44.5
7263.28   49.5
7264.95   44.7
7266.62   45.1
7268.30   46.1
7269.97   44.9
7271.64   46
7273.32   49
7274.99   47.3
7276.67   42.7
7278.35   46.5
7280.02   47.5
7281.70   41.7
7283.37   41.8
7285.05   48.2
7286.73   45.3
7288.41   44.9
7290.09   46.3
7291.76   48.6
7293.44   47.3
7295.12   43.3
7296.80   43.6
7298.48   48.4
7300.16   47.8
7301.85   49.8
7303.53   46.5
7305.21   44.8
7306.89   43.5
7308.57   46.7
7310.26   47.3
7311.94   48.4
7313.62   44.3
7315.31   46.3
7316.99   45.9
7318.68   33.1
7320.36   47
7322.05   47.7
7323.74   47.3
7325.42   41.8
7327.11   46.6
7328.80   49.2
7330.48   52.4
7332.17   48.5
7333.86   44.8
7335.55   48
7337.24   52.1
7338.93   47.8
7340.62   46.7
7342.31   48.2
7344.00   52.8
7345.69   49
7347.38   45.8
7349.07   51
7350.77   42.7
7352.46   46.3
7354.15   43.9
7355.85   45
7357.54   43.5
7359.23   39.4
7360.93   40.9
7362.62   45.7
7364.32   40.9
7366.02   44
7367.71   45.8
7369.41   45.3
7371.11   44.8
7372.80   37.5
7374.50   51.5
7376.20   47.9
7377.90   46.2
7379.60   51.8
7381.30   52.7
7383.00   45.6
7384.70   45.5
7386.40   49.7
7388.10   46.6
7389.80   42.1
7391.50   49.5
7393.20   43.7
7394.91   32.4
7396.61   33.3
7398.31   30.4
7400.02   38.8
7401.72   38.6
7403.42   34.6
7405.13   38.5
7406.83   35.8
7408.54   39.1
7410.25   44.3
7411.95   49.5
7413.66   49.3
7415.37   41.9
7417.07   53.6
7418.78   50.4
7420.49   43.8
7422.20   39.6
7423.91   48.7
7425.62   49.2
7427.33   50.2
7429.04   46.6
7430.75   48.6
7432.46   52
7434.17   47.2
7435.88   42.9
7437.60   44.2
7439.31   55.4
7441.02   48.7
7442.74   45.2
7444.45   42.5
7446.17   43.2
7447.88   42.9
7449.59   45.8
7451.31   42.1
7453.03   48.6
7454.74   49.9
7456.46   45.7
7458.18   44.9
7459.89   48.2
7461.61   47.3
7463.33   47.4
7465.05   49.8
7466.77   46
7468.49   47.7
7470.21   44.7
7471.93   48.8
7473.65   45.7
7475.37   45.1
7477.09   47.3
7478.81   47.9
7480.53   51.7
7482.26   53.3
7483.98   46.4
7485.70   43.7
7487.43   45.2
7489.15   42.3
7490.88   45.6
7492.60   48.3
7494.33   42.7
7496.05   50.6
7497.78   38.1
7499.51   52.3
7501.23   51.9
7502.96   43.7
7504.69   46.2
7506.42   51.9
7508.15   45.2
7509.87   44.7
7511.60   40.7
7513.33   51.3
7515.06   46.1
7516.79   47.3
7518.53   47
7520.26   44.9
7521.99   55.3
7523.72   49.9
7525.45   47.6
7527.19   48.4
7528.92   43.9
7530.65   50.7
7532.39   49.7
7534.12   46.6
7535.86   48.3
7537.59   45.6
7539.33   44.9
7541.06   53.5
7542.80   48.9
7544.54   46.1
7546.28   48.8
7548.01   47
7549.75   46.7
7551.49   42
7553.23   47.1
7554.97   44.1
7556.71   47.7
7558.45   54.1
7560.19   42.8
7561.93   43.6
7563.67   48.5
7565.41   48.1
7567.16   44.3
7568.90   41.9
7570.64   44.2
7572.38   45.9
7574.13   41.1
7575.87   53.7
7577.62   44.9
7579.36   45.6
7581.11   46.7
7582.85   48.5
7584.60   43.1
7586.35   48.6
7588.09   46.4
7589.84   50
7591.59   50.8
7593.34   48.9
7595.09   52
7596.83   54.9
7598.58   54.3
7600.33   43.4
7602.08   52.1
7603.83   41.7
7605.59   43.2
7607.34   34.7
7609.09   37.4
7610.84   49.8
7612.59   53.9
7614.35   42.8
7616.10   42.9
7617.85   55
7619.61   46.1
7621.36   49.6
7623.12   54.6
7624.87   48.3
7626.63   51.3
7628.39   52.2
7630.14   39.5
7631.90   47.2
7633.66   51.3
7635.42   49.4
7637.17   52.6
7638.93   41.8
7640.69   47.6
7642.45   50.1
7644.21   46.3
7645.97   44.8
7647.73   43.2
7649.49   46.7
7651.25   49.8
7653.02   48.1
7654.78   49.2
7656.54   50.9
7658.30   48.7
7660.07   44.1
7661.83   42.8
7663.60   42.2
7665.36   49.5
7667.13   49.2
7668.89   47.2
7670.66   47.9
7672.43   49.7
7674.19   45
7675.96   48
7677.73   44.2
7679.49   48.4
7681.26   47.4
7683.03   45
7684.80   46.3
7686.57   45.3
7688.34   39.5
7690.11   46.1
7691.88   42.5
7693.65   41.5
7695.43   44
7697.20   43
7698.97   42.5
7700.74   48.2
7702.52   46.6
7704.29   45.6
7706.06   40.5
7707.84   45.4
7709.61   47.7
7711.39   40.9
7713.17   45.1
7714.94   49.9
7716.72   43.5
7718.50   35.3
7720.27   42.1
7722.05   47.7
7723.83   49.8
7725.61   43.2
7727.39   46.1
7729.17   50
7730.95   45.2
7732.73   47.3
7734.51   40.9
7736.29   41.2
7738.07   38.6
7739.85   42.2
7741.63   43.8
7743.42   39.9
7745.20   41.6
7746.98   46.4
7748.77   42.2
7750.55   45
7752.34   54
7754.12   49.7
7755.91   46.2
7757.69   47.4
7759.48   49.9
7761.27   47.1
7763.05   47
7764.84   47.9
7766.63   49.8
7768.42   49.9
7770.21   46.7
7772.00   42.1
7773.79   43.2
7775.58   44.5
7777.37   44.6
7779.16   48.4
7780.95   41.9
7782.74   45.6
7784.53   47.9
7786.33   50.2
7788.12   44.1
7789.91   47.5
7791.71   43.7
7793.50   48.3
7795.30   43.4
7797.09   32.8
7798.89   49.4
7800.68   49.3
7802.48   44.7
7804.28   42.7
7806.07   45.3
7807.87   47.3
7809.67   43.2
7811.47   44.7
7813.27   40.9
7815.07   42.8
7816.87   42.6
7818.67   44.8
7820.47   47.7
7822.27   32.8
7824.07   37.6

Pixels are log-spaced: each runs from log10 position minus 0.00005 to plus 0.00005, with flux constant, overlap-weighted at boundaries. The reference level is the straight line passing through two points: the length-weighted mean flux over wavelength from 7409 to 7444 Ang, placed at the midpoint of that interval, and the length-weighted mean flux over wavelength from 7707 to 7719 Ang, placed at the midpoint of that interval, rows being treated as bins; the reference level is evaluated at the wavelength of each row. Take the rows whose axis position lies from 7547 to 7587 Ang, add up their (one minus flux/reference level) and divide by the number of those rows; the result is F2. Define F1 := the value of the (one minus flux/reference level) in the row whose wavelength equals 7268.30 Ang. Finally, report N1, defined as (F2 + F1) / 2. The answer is 0.03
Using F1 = 0.06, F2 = -0.005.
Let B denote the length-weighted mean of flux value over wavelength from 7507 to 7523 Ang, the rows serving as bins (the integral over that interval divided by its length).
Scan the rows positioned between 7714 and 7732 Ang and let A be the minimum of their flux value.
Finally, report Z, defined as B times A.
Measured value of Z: 1662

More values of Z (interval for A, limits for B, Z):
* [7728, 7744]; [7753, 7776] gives 1820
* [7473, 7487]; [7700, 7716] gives 1988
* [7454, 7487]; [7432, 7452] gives 2007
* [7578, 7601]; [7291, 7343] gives 2007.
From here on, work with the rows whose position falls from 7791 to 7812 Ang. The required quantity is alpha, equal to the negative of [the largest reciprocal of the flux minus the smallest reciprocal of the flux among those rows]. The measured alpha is -0.010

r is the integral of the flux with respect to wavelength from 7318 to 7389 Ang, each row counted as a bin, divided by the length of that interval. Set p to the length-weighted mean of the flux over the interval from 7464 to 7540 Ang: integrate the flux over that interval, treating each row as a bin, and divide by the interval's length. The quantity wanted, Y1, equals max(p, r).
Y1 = 47.2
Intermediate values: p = 47.2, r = 46.3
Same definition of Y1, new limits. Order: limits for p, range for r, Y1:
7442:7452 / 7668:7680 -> 47.2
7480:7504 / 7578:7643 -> 47.8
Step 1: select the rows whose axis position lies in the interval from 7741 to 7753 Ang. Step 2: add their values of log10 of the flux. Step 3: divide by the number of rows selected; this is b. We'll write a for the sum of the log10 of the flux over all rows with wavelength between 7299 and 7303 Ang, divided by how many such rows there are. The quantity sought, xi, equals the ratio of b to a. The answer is 0.98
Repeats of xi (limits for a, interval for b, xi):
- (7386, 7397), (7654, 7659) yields 1.04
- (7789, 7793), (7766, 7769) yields 1.02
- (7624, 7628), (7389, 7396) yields 0.95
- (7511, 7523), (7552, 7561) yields 1.00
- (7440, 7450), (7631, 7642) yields 1.02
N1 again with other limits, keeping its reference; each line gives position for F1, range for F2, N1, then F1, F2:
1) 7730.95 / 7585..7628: -0.04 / -0.03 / -0.058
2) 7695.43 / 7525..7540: -0.01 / 0.01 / -0.023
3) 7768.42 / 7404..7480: -0.06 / -0.14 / 0.020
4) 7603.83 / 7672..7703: 0.03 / 0.08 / -0.015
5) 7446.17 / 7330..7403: 0.07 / 0.08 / 0.062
